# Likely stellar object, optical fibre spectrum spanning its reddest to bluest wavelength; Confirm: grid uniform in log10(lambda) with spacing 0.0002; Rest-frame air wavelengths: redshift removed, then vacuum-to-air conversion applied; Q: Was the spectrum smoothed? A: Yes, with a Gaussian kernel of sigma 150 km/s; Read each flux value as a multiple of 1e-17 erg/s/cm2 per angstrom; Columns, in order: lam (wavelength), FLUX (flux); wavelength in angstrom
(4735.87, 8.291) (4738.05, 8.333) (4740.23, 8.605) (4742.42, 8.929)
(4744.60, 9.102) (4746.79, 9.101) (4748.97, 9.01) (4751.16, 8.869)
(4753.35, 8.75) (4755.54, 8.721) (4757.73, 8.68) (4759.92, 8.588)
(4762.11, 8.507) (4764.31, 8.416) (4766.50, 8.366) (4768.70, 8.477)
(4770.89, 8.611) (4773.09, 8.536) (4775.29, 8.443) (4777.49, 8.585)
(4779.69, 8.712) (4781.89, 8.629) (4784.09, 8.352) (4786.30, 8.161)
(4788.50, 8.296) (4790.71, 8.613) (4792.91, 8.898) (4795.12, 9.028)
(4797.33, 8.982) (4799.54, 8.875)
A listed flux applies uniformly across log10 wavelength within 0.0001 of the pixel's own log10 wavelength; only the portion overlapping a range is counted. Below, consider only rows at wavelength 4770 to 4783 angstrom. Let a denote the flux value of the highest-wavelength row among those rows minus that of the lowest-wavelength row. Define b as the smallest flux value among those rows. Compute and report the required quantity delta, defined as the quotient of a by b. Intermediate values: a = 0.02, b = 8.443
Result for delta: 0.002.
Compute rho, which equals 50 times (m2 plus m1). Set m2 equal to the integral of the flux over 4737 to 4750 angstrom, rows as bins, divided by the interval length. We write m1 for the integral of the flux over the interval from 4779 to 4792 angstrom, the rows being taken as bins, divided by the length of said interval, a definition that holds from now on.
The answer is 866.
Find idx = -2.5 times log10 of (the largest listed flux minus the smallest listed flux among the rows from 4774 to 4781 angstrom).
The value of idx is 1.4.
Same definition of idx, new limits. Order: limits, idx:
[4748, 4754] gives 1.5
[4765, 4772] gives 1.5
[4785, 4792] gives 0.9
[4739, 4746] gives 0.8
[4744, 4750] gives 2.6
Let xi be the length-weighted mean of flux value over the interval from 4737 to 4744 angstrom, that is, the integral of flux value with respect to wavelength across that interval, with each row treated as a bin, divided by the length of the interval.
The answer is 8.66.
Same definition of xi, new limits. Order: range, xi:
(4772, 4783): 8.58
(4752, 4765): 8.62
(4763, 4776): 8.47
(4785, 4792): 8.37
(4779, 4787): 8.46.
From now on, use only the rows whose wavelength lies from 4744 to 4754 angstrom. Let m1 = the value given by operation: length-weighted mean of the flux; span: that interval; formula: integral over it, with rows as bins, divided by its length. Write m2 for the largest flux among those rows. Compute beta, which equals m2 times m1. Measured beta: 82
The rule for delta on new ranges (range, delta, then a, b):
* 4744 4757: -0.044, -0.38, 8.721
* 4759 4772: 0.003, 0.02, 8.366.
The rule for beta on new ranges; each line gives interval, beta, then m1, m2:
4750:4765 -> 77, 8.7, 8.869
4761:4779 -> 73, 8.5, 8.611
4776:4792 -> 74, 8.5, 8.712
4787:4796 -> 78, 8.7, 9.028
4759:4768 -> 73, 8.5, 8.588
